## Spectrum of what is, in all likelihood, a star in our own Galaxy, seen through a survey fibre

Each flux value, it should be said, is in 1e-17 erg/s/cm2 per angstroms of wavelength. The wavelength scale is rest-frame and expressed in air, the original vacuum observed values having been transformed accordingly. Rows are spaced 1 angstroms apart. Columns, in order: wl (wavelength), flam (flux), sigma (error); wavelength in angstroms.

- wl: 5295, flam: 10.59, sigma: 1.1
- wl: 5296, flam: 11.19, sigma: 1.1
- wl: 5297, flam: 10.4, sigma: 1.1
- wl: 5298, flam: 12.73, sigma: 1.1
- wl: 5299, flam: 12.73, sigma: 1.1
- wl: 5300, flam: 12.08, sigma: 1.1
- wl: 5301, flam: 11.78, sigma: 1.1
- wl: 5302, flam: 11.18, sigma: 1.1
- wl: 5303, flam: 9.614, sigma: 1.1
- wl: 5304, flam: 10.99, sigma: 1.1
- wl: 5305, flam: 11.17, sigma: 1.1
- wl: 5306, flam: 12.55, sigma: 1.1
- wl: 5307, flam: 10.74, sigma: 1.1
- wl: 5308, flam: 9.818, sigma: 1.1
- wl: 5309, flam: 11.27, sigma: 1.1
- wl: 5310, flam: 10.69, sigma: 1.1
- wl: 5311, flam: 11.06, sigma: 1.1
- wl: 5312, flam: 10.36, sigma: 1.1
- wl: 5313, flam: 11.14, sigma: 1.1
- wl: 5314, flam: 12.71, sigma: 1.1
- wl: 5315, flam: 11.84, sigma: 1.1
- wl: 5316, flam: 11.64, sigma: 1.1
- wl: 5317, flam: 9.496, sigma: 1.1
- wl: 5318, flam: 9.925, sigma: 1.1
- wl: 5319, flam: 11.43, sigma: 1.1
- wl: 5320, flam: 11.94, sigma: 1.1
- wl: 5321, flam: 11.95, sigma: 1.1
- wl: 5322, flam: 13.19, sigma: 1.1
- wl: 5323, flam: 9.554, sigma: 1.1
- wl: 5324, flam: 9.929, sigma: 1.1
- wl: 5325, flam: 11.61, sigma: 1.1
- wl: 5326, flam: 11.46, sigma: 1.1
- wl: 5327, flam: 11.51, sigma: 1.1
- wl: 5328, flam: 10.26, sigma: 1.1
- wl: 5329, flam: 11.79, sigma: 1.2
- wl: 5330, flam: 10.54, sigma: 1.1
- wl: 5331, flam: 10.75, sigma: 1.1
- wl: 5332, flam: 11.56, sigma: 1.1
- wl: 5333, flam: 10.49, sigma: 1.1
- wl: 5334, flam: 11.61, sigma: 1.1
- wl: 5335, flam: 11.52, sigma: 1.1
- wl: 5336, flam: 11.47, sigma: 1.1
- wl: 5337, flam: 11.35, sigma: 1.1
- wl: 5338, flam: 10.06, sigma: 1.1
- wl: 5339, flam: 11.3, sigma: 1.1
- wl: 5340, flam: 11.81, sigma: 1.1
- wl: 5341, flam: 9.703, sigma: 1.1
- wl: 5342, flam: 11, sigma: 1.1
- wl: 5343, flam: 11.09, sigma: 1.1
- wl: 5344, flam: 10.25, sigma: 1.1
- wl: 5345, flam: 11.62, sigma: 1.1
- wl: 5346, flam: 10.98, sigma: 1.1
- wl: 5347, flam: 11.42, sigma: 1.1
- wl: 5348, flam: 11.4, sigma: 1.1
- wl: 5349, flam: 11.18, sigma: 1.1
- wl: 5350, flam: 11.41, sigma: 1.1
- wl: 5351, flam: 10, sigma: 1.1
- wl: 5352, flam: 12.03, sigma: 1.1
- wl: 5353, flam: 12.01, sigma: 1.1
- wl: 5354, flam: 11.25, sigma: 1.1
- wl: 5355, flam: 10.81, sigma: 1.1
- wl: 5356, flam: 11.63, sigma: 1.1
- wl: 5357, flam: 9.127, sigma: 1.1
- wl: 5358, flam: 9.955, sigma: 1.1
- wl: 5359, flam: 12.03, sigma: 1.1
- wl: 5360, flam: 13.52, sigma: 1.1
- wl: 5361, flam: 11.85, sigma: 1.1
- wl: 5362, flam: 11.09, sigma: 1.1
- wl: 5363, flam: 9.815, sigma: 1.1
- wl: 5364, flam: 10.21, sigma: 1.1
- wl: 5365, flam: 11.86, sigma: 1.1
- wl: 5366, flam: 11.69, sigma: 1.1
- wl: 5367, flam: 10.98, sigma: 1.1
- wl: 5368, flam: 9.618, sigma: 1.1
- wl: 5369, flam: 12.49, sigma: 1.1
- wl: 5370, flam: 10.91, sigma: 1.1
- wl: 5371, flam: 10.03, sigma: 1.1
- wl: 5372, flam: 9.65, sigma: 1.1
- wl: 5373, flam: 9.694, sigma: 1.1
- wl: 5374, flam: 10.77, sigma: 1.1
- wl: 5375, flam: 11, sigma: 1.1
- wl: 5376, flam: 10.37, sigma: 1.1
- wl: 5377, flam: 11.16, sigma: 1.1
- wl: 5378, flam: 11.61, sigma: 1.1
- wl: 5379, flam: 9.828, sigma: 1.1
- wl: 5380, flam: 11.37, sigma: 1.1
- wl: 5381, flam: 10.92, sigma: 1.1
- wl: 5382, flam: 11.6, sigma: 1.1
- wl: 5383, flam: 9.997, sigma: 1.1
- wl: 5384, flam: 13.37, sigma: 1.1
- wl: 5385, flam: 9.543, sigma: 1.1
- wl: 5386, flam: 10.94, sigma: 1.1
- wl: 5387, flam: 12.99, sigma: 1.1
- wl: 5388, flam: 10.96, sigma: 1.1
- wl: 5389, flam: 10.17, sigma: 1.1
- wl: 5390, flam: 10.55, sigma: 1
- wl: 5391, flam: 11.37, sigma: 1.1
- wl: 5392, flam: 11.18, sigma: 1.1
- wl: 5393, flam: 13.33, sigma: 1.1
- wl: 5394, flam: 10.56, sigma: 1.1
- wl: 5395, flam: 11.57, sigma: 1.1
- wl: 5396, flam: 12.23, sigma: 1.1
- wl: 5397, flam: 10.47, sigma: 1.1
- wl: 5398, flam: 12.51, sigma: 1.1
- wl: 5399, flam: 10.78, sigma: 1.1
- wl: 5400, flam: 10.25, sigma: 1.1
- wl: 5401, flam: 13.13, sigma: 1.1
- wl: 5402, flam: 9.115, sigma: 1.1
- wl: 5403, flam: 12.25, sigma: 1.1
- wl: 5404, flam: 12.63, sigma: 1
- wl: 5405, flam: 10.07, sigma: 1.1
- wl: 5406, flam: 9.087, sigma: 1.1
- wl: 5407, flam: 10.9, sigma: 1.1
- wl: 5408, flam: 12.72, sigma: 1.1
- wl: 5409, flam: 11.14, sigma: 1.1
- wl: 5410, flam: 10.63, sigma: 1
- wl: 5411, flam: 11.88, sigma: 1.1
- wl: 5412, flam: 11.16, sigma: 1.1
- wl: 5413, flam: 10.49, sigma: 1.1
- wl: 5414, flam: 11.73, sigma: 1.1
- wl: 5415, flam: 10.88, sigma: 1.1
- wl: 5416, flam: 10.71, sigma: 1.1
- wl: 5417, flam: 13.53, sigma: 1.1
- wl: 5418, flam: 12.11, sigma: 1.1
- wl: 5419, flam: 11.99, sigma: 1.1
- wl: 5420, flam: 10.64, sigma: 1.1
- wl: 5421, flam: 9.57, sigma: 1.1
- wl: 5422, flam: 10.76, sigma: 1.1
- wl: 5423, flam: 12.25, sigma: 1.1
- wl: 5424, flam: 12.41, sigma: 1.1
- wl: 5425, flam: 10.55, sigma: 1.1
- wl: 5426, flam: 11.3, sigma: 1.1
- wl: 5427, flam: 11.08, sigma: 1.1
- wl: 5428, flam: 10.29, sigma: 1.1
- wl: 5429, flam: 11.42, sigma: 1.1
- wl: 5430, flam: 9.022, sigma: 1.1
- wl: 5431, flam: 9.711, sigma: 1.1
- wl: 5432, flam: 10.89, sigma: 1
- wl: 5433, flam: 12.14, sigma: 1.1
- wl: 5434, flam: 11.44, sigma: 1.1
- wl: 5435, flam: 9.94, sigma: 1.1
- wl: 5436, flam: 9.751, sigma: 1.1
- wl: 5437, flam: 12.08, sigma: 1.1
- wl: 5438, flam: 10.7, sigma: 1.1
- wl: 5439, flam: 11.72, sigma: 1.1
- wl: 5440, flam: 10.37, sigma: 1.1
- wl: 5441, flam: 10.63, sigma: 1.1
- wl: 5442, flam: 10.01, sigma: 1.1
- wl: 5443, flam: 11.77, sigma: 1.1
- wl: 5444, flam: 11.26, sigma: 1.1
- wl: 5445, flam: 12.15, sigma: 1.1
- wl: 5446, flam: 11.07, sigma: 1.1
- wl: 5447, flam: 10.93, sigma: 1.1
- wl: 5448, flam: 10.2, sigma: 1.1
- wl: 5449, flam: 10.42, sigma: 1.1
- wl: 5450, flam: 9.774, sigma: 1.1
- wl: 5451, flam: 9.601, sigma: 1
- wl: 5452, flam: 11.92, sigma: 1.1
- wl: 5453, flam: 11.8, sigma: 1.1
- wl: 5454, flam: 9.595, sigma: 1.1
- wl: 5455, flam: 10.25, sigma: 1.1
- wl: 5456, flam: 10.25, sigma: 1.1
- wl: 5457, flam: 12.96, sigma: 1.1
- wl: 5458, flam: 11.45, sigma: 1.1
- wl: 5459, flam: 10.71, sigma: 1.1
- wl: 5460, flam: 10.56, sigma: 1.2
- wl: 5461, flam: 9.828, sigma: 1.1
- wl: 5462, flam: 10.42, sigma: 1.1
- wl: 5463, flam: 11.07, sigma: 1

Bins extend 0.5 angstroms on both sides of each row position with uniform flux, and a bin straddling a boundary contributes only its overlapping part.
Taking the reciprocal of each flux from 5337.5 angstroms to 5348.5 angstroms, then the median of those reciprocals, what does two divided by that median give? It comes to 22.2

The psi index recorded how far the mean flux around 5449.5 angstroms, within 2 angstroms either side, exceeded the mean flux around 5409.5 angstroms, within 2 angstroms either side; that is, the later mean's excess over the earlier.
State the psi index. -1.6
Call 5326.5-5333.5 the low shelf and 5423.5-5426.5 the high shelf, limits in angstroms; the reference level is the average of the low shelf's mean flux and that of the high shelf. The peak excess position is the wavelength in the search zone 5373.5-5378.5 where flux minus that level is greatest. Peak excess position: 5378 angstroms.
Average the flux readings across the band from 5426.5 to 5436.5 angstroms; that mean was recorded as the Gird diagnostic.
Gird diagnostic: 10.6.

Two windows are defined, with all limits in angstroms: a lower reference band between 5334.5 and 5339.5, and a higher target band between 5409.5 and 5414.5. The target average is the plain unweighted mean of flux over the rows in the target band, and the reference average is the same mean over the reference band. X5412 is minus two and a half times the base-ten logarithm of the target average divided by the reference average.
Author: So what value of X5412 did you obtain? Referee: 0.00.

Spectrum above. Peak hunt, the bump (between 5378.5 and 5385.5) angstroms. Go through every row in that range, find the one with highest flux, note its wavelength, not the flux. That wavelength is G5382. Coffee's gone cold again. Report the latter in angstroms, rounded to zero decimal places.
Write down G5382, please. 5384 angstroms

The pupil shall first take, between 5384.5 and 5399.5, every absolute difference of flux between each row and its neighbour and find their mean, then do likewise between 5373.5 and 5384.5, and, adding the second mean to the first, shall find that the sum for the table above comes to 2.6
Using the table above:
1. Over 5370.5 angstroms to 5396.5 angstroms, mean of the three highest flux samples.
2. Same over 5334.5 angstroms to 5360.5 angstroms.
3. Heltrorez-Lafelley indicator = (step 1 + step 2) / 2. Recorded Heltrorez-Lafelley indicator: 12.9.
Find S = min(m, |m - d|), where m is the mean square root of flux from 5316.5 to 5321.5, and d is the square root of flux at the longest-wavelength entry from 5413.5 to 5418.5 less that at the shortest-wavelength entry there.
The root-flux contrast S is 3.25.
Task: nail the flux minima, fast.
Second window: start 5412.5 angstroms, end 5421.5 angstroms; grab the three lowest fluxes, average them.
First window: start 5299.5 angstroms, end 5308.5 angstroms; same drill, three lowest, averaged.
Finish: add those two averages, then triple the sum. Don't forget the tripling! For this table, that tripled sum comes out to 60.9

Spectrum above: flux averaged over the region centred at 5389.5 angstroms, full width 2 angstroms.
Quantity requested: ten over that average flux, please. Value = 0.97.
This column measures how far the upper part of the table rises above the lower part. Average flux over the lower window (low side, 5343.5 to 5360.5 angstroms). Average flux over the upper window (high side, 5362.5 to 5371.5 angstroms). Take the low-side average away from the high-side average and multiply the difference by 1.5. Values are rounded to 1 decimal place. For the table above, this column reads -0.6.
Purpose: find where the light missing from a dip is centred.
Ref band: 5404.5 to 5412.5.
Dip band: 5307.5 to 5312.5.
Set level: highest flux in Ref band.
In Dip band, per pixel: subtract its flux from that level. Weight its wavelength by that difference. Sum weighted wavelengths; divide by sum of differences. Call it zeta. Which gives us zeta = 5309.9 angstroms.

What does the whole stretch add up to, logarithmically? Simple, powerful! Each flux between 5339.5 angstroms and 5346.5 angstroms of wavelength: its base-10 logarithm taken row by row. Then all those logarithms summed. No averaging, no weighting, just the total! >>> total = 7.26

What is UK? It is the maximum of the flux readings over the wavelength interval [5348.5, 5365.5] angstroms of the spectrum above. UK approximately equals 13.52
